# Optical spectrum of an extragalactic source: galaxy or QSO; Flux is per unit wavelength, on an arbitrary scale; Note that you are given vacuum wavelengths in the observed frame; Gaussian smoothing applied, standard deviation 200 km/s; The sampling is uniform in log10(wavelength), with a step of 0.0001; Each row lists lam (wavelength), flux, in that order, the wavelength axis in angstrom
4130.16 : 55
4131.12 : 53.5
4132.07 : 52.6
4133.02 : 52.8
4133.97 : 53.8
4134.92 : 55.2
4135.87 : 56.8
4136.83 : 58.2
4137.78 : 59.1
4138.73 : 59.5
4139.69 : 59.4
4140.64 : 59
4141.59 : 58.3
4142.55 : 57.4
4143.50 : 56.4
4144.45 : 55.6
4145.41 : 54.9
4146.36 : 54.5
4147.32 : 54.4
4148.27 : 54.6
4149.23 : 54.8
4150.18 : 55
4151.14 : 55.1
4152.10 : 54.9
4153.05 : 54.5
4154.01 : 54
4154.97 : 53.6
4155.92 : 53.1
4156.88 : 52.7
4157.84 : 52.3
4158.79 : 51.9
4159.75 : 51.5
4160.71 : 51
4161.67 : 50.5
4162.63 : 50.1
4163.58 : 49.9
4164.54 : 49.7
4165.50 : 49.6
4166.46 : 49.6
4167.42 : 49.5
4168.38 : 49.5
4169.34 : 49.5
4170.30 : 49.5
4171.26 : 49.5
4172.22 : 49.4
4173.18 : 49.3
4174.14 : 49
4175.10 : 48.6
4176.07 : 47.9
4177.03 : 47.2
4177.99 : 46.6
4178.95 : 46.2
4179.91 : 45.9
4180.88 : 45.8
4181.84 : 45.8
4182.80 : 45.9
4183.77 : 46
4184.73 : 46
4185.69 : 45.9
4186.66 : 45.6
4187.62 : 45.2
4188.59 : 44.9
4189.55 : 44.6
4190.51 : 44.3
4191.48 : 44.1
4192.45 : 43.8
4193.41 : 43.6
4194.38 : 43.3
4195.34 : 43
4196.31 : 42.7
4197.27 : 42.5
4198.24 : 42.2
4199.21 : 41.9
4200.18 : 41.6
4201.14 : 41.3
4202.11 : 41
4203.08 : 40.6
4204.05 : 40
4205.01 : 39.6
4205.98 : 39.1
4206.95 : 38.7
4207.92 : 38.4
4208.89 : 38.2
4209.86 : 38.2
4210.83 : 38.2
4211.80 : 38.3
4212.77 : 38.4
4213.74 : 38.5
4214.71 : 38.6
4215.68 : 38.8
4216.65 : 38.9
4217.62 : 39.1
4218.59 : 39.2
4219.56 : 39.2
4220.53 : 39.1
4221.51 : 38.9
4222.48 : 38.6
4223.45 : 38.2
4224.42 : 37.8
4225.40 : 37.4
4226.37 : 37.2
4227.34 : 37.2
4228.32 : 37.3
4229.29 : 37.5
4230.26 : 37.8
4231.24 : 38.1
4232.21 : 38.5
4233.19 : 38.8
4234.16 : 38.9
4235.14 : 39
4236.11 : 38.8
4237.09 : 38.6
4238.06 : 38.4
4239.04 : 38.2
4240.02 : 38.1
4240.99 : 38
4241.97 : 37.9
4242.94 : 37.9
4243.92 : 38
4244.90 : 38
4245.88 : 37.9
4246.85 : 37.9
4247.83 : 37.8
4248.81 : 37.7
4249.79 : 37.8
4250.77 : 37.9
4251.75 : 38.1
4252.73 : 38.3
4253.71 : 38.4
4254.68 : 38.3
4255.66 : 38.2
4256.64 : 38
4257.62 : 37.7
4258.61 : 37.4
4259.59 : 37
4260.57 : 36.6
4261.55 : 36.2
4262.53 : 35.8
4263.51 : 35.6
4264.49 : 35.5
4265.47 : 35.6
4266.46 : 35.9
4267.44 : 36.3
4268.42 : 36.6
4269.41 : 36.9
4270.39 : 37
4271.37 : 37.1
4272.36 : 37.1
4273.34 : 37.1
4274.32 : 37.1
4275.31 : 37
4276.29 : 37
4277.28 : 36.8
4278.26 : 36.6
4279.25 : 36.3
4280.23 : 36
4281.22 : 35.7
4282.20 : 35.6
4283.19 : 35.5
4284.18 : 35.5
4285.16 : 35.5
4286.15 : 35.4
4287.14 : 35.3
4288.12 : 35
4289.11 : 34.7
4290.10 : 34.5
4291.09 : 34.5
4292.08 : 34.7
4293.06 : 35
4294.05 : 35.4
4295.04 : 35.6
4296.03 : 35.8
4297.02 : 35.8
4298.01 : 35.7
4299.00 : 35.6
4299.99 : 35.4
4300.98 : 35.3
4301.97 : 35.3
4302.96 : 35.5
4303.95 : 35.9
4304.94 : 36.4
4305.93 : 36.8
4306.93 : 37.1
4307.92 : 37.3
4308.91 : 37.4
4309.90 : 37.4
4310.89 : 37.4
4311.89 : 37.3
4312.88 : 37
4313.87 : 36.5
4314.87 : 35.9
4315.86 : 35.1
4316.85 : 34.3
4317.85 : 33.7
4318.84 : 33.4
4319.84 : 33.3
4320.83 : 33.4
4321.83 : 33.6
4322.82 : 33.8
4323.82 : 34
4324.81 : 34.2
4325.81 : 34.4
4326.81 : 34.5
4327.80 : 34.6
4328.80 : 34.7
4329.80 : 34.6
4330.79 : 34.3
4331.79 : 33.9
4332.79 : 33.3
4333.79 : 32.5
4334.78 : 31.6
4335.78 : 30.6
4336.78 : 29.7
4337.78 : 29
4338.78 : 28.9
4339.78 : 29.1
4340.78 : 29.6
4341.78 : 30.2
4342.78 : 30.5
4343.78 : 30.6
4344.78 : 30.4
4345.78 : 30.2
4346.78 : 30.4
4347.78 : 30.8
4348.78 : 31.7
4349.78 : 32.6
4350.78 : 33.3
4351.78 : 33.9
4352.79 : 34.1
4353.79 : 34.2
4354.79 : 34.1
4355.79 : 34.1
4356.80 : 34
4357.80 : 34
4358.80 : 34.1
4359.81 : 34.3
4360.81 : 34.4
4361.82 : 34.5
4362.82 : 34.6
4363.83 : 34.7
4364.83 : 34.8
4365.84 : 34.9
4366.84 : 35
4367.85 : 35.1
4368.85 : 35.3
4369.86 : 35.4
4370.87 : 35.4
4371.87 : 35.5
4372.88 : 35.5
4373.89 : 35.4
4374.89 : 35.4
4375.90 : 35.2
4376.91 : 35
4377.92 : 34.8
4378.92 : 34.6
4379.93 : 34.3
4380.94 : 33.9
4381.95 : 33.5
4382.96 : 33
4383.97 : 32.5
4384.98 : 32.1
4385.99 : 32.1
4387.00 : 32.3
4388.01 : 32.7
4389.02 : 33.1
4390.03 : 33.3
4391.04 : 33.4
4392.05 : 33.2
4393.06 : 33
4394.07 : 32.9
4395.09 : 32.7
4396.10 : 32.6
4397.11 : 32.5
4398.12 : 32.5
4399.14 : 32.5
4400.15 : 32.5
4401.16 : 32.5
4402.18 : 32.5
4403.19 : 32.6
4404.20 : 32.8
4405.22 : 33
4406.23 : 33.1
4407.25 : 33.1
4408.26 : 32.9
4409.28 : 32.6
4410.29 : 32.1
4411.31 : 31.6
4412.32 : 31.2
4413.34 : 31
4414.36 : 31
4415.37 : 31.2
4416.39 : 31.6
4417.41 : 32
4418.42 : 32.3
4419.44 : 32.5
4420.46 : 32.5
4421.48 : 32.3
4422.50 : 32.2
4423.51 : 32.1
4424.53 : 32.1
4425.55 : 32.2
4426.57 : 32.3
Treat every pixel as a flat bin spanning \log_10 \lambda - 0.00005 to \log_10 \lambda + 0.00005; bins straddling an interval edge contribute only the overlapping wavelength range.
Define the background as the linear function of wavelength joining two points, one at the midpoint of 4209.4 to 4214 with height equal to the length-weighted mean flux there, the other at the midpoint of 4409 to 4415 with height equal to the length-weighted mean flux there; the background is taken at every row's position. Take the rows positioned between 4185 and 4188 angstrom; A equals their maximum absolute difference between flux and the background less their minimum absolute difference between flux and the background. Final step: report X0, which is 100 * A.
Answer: 64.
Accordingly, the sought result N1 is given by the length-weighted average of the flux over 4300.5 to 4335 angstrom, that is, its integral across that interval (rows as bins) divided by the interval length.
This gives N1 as 35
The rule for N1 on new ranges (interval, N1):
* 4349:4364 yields 34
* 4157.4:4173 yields 50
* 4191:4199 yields 43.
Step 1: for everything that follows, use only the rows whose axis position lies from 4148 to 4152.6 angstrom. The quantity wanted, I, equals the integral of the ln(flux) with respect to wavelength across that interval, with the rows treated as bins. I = 18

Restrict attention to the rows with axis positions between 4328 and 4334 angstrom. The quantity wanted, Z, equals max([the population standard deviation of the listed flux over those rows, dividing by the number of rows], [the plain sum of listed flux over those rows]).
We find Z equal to 203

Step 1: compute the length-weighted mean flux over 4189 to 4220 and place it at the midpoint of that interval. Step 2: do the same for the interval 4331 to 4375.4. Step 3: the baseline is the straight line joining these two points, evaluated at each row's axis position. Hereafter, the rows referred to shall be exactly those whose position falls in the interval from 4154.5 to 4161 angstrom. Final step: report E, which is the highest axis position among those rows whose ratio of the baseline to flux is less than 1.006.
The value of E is 4160.71 angstrom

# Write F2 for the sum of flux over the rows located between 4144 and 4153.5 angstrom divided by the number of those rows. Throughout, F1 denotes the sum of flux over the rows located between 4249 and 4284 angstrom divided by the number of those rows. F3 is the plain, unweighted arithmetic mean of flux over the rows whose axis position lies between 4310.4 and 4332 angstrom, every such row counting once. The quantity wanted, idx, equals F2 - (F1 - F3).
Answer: 53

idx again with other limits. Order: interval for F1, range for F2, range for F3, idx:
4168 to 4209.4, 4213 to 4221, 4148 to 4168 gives 47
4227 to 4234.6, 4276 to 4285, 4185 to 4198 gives 42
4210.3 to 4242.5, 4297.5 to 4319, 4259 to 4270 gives 34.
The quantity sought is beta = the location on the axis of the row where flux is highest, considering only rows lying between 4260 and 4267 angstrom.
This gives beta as 4260.57 angstrom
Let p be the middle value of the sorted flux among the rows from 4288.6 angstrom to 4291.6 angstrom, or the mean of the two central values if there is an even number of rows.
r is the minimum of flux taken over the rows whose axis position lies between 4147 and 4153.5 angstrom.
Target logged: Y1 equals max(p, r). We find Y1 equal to 54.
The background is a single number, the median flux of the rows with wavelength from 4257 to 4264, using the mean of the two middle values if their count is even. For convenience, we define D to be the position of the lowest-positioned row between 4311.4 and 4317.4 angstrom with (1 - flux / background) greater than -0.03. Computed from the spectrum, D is 4311.89 angstrom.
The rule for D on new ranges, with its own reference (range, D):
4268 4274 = 4268.42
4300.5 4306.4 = 4300.98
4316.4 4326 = 4316.85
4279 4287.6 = 4279.25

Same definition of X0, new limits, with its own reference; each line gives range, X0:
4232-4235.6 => 60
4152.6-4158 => 204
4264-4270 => 90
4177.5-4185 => 70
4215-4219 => 50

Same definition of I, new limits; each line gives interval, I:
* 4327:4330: 11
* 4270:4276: 22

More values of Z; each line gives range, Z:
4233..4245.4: 499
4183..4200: 750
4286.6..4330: 1553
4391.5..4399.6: 262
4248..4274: 964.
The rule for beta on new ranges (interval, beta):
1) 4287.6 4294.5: 4294.05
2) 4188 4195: 4188.59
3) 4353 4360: 4359.81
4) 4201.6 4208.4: 4202.11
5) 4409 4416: 4409.28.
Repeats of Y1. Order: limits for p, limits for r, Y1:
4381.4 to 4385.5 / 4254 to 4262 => 36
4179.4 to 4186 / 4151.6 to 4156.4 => 53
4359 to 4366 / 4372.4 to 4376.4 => 35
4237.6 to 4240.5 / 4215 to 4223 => 39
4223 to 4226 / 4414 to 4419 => 38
